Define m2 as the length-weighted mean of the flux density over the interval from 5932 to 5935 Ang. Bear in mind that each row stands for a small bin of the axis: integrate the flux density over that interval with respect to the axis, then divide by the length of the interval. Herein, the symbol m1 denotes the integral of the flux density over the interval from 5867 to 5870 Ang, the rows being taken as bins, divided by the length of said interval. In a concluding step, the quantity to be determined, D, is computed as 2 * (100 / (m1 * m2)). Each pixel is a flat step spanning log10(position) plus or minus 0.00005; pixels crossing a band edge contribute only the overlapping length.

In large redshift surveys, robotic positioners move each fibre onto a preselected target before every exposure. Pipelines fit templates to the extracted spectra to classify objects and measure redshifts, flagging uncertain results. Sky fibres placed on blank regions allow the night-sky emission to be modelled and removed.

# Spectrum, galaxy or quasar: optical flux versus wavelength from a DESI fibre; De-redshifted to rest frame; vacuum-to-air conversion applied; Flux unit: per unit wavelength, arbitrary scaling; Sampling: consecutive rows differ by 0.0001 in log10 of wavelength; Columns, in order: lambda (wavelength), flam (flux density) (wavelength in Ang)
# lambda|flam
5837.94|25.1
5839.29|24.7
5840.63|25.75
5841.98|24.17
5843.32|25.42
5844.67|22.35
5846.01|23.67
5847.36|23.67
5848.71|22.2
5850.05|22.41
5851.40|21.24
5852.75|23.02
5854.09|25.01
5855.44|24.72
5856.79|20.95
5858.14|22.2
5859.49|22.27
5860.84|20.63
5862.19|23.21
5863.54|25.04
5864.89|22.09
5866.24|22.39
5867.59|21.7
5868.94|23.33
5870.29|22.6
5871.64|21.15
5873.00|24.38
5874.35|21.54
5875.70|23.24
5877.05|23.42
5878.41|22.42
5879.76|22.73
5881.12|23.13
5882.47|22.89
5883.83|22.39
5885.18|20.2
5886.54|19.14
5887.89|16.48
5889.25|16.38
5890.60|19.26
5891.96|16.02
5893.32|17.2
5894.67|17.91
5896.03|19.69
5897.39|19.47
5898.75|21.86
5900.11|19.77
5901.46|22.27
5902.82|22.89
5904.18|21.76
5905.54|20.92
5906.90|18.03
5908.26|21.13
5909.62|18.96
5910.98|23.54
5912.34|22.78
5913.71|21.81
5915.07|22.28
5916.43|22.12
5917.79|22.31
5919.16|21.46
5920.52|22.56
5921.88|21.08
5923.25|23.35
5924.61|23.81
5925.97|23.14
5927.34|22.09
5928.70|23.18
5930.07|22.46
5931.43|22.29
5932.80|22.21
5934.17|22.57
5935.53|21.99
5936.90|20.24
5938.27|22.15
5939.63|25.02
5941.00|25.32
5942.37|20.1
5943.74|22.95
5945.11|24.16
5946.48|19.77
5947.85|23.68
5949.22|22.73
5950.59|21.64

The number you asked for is 0.40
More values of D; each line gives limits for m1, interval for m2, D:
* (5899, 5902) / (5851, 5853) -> 0.43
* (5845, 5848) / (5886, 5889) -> 0.48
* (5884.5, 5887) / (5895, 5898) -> 0.52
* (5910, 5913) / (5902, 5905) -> 0.40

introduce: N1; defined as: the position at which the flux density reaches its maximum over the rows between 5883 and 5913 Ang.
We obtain 5910.98 Ang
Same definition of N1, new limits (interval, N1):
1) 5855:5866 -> 5863.54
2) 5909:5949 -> 5941.00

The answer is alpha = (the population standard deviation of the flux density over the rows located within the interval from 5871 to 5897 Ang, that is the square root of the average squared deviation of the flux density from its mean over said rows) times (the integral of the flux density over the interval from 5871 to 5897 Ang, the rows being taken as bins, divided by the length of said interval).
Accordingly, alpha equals 54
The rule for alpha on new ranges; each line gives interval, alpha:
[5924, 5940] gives 25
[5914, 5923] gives 11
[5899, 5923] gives 30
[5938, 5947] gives 47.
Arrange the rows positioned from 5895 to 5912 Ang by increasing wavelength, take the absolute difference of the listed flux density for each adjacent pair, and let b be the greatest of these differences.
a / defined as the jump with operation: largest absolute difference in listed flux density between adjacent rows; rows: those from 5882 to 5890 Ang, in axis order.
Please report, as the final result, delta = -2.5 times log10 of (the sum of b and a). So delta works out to -2.1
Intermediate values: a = 2.66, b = 4.6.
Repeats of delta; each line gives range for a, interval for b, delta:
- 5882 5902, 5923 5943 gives -2.3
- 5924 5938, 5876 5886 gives -1.5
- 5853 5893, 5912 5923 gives -1.8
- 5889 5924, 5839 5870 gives -2.3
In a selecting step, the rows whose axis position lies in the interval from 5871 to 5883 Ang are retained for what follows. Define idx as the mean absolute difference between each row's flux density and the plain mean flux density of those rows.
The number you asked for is 0.7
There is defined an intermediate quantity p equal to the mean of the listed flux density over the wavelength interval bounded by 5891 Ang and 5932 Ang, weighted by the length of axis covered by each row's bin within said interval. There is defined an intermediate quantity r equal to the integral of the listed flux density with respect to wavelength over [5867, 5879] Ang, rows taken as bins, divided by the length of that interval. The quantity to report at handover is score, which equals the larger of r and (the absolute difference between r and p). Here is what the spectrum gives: 22.6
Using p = 21.3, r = 22.6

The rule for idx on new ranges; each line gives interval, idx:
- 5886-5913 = 1.9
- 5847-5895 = 1.8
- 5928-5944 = 1.1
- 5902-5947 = 1.1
